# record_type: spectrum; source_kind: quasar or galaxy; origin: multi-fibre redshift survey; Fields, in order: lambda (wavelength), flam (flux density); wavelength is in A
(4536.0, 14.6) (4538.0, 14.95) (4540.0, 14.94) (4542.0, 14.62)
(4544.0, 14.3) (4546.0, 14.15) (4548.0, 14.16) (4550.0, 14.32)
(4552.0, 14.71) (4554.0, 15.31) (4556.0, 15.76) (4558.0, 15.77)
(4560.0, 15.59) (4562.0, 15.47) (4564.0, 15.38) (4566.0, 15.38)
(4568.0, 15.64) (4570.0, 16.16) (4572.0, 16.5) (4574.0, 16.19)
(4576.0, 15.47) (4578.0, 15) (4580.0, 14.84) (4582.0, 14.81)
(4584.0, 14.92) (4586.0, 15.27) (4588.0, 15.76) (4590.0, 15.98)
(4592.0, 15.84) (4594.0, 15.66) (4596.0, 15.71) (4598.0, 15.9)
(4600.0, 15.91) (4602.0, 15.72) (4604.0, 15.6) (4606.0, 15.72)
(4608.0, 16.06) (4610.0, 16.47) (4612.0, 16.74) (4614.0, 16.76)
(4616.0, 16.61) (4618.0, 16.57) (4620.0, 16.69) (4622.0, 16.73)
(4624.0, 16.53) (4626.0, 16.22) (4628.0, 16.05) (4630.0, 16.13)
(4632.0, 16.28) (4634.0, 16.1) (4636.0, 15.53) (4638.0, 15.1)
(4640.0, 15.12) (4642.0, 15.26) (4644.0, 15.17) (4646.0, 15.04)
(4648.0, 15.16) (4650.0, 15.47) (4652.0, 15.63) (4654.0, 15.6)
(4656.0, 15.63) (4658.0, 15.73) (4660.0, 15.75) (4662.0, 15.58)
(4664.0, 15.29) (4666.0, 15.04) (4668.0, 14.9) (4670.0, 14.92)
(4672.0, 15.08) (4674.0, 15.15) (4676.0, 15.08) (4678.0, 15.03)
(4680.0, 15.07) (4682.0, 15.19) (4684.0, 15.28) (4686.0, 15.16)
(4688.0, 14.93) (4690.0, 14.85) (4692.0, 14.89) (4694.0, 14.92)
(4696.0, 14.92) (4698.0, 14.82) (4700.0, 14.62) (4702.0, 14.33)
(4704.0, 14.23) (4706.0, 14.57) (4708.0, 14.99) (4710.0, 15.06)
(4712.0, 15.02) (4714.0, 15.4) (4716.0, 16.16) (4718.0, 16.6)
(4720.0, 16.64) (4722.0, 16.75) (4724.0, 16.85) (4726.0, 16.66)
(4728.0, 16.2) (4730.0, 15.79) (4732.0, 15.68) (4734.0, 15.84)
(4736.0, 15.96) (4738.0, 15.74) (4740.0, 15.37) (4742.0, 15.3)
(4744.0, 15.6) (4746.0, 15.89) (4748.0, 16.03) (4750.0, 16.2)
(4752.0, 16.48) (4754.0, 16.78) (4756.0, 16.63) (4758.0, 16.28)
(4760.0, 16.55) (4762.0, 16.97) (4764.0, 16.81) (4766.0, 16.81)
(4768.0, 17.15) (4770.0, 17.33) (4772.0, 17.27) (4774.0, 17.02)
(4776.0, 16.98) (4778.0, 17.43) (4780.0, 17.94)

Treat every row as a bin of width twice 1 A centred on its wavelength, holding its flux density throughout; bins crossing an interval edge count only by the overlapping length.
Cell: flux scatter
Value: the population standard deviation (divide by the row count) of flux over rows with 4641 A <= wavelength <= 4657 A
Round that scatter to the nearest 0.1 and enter 0.2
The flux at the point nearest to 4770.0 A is 17.33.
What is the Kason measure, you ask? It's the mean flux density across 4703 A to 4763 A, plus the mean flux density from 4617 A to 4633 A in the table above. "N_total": 32.3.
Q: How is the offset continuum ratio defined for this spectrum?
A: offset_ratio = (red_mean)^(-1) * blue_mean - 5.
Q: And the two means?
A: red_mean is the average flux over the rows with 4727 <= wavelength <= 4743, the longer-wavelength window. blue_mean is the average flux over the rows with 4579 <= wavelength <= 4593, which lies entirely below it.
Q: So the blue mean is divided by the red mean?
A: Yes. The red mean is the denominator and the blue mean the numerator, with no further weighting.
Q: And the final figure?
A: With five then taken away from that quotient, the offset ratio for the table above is -4.02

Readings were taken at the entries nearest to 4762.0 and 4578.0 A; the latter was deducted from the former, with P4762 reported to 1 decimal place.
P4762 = 2.0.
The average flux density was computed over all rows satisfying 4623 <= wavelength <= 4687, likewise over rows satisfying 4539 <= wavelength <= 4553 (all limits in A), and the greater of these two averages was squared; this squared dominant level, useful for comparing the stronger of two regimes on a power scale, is 239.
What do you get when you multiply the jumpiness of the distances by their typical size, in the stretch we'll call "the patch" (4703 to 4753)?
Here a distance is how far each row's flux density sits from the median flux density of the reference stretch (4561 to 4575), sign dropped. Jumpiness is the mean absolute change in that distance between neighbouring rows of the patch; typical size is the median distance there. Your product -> 0.122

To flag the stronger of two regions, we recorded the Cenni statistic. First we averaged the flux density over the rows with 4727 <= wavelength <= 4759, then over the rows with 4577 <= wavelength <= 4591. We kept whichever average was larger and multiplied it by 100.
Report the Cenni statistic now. 1599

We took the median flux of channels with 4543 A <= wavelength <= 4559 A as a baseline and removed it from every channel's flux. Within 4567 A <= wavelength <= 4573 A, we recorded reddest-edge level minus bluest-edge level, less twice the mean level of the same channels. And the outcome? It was -2.3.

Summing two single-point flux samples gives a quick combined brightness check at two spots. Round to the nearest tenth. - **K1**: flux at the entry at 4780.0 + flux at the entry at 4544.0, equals 32.2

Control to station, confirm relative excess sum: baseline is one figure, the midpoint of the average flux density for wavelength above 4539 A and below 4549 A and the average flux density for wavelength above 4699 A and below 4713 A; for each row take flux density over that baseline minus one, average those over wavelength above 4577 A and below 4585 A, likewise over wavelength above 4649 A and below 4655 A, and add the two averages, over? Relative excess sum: 0.092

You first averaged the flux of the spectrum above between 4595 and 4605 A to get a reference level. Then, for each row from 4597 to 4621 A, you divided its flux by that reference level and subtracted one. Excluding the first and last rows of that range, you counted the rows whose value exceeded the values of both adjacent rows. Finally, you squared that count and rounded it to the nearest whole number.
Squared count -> 4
